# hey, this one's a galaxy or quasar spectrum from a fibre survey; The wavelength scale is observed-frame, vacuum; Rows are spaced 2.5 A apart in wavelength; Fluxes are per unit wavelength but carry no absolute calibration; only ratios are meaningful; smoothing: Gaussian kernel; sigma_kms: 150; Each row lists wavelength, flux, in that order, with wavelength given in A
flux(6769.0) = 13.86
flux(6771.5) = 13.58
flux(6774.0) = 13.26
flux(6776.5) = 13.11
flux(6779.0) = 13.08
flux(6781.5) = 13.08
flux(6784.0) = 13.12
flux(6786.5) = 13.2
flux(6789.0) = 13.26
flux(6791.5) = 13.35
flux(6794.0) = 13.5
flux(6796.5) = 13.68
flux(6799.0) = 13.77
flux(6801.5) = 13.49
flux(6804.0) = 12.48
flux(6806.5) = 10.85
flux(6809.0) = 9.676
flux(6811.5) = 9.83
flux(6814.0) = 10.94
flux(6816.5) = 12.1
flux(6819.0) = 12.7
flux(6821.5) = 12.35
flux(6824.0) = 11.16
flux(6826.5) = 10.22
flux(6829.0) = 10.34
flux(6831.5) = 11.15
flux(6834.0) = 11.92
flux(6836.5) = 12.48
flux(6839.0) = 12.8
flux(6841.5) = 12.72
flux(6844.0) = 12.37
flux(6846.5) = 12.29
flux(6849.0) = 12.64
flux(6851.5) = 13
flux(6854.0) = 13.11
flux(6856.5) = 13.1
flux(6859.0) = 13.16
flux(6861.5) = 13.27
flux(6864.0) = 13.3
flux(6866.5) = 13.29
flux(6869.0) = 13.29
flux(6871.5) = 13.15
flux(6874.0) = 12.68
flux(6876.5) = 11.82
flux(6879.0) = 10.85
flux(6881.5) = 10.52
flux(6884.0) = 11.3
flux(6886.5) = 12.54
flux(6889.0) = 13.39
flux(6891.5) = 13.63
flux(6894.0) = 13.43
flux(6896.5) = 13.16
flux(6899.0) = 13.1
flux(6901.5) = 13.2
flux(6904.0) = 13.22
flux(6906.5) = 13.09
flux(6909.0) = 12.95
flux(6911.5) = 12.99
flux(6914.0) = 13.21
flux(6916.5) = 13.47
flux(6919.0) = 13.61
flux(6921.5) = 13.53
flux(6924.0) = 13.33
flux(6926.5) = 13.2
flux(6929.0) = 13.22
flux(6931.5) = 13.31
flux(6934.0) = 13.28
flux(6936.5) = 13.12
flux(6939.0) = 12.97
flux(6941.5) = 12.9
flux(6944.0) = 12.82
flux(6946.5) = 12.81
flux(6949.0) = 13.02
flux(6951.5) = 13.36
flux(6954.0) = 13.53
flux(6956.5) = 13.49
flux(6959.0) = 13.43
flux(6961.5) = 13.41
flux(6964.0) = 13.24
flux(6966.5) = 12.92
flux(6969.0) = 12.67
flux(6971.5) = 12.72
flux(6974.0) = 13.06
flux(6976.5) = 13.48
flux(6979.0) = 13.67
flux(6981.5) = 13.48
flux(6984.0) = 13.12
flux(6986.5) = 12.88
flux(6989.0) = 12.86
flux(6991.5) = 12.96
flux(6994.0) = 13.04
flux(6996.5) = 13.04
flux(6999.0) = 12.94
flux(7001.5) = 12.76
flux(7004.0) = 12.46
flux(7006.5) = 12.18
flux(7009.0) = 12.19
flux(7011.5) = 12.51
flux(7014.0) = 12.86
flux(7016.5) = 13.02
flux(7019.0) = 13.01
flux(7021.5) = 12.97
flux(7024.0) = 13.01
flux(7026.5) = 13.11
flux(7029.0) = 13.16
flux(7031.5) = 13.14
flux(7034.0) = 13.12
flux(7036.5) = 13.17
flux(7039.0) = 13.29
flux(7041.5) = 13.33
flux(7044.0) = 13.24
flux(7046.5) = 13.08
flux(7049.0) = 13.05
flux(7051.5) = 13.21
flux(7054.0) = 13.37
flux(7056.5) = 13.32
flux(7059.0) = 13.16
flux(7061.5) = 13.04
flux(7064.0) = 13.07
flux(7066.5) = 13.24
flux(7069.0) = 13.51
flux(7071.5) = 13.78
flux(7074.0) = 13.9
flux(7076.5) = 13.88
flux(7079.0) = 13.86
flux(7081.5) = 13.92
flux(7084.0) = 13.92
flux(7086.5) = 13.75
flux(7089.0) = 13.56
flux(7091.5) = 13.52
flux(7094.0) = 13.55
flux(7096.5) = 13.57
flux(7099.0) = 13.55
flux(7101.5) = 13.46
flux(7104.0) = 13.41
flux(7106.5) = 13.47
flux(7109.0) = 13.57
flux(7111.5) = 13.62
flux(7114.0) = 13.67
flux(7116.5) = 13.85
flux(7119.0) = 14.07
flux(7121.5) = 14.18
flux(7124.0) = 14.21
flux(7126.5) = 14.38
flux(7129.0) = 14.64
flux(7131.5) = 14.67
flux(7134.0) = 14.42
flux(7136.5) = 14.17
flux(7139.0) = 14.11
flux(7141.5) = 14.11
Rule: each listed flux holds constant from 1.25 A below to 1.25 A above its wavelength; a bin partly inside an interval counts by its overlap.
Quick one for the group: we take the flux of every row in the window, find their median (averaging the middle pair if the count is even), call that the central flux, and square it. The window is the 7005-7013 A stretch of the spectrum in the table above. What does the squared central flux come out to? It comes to 149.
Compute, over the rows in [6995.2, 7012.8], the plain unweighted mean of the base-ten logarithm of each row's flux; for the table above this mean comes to 1.10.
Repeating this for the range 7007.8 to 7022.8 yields 1.11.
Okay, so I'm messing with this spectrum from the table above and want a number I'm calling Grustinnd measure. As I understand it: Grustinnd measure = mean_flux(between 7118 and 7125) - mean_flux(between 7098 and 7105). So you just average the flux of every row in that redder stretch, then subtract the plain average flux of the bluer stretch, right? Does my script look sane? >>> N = 0.68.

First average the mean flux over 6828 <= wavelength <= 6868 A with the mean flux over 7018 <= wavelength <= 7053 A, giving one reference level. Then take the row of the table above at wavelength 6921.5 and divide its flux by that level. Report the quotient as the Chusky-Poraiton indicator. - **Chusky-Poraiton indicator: 1.05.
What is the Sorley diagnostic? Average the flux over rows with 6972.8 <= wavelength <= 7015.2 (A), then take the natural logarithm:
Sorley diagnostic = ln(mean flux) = 2.558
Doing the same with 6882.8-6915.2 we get 2.566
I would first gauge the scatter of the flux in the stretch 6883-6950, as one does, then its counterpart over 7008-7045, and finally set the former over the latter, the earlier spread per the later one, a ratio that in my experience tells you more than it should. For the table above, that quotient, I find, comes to 1.5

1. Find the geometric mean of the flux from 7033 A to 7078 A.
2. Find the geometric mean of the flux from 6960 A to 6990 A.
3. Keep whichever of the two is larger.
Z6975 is 13.3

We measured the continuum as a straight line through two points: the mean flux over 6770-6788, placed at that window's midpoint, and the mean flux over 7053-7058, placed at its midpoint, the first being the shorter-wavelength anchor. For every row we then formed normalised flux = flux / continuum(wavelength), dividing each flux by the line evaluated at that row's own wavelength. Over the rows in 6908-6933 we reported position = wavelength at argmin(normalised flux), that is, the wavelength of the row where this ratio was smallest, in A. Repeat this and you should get 6909.0 A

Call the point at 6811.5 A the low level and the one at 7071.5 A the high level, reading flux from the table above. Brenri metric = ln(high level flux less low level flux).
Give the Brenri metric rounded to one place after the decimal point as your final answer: 1.4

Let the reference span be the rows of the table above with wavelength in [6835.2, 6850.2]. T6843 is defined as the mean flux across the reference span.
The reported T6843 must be 12.5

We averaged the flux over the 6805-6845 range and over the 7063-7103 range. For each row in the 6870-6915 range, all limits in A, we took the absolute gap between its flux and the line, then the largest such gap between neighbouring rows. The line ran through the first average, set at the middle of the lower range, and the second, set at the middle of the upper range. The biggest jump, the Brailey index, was 0.99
